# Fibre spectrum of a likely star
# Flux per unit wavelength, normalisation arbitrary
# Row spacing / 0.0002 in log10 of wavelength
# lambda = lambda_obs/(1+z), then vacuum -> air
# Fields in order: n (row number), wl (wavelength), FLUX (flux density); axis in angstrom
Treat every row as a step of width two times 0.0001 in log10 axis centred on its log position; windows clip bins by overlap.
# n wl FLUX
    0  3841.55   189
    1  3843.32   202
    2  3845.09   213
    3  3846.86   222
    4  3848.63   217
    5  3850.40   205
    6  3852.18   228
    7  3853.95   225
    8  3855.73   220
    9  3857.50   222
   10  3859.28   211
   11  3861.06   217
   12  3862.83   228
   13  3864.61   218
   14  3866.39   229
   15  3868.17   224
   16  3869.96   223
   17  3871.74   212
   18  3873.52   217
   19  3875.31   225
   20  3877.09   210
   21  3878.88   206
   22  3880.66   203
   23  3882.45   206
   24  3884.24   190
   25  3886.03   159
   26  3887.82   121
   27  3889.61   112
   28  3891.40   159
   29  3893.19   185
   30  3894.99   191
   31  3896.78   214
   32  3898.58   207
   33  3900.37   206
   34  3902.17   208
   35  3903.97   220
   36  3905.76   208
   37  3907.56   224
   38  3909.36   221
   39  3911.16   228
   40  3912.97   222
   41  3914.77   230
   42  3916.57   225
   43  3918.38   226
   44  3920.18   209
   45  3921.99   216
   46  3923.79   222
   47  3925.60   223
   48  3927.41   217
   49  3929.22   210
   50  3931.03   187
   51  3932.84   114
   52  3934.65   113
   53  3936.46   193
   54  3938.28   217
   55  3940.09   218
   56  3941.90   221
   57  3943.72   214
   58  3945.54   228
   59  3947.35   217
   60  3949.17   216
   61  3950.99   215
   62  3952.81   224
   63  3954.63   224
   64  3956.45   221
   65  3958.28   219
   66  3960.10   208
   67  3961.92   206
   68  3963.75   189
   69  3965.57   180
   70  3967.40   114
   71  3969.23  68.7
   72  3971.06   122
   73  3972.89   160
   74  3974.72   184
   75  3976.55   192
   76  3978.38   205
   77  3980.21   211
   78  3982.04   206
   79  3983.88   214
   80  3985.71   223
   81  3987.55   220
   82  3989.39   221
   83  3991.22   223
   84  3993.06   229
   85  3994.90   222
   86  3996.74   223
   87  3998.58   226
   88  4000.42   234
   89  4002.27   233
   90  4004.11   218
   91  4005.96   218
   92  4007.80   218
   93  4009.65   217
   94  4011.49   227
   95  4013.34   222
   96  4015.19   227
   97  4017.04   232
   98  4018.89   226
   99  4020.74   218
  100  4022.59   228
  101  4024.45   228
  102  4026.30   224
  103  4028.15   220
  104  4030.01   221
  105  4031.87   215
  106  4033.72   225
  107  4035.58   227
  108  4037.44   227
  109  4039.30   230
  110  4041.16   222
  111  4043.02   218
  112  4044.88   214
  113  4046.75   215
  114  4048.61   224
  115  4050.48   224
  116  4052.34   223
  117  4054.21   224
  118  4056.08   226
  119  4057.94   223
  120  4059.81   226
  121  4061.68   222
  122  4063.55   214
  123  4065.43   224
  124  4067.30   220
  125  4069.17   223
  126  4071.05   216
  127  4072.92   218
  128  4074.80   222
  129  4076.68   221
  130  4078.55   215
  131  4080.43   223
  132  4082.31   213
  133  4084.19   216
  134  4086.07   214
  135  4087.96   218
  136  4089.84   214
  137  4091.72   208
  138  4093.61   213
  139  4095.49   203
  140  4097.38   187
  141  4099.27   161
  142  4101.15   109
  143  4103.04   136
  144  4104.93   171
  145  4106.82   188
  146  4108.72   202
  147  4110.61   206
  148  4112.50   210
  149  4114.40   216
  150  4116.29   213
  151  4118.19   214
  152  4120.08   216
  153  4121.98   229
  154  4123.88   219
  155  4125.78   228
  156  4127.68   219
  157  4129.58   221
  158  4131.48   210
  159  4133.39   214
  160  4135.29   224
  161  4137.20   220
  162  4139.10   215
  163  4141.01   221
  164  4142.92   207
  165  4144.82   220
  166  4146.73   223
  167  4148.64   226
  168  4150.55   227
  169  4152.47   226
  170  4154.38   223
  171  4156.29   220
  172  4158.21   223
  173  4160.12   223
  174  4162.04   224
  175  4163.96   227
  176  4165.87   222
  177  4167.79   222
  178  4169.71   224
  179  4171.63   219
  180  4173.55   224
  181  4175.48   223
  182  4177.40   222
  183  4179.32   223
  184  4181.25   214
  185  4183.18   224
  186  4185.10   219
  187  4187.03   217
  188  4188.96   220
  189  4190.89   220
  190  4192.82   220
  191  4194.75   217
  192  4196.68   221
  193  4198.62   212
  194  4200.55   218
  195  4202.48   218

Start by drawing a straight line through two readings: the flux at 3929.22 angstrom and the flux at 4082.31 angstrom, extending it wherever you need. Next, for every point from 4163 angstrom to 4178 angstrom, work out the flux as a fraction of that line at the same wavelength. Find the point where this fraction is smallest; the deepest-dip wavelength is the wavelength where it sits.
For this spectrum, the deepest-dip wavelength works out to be 4171.63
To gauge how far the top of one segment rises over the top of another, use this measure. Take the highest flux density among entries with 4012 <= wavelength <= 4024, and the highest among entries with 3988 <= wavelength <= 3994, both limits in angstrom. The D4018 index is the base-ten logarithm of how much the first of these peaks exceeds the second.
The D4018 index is 0.5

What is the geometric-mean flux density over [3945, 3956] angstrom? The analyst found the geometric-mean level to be 221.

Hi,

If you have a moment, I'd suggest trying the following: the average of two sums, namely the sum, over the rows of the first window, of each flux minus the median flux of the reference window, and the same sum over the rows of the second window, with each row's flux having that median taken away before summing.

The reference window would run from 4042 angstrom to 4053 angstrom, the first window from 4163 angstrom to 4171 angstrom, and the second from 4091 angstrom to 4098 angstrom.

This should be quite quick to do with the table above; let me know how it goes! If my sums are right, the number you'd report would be -29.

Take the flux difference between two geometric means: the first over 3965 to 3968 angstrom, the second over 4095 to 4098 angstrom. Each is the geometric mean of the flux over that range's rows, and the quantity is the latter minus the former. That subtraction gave 52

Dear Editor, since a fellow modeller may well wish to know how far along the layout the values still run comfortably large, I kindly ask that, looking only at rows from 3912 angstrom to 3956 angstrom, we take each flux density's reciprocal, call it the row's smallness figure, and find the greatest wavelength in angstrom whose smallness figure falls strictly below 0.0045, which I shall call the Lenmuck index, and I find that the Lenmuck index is 3954.63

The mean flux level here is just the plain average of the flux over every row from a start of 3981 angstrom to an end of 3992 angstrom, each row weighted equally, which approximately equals 218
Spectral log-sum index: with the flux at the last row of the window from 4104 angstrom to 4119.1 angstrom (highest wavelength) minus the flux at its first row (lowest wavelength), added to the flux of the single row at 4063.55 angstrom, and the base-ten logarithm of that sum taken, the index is 2.41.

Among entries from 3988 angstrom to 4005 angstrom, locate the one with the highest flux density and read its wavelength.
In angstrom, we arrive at 4000.42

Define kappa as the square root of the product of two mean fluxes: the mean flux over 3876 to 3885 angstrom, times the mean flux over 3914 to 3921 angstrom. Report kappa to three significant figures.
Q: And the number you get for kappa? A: 213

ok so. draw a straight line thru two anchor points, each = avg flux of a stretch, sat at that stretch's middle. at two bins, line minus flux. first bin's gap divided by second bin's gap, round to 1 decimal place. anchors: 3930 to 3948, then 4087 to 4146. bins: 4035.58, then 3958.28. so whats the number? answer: 1.1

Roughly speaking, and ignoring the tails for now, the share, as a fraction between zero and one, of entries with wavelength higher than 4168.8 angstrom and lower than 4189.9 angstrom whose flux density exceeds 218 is 0.82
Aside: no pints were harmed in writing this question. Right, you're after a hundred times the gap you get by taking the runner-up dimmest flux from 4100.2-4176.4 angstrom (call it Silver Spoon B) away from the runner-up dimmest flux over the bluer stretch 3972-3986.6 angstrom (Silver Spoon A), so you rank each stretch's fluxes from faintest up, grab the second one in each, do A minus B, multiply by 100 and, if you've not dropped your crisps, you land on 4800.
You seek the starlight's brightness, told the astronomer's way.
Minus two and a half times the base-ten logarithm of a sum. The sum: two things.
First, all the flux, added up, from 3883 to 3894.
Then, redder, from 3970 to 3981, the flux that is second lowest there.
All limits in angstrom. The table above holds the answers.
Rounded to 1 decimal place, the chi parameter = -7.6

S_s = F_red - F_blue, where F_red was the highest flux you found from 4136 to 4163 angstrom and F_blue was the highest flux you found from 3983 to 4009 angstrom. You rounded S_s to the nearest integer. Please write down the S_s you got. -7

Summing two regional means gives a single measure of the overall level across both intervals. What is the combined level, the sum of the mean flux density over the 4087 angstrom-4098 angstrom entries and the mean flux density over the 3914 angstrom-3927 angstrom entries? 429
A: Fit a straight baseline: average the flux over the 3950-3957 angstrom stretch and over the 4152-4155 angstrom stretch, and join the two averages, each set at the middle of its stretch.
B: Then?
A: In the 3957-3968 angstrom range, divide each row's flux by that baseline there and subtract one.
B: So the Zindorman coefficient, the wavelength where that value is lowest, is 3967.40 angstrom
